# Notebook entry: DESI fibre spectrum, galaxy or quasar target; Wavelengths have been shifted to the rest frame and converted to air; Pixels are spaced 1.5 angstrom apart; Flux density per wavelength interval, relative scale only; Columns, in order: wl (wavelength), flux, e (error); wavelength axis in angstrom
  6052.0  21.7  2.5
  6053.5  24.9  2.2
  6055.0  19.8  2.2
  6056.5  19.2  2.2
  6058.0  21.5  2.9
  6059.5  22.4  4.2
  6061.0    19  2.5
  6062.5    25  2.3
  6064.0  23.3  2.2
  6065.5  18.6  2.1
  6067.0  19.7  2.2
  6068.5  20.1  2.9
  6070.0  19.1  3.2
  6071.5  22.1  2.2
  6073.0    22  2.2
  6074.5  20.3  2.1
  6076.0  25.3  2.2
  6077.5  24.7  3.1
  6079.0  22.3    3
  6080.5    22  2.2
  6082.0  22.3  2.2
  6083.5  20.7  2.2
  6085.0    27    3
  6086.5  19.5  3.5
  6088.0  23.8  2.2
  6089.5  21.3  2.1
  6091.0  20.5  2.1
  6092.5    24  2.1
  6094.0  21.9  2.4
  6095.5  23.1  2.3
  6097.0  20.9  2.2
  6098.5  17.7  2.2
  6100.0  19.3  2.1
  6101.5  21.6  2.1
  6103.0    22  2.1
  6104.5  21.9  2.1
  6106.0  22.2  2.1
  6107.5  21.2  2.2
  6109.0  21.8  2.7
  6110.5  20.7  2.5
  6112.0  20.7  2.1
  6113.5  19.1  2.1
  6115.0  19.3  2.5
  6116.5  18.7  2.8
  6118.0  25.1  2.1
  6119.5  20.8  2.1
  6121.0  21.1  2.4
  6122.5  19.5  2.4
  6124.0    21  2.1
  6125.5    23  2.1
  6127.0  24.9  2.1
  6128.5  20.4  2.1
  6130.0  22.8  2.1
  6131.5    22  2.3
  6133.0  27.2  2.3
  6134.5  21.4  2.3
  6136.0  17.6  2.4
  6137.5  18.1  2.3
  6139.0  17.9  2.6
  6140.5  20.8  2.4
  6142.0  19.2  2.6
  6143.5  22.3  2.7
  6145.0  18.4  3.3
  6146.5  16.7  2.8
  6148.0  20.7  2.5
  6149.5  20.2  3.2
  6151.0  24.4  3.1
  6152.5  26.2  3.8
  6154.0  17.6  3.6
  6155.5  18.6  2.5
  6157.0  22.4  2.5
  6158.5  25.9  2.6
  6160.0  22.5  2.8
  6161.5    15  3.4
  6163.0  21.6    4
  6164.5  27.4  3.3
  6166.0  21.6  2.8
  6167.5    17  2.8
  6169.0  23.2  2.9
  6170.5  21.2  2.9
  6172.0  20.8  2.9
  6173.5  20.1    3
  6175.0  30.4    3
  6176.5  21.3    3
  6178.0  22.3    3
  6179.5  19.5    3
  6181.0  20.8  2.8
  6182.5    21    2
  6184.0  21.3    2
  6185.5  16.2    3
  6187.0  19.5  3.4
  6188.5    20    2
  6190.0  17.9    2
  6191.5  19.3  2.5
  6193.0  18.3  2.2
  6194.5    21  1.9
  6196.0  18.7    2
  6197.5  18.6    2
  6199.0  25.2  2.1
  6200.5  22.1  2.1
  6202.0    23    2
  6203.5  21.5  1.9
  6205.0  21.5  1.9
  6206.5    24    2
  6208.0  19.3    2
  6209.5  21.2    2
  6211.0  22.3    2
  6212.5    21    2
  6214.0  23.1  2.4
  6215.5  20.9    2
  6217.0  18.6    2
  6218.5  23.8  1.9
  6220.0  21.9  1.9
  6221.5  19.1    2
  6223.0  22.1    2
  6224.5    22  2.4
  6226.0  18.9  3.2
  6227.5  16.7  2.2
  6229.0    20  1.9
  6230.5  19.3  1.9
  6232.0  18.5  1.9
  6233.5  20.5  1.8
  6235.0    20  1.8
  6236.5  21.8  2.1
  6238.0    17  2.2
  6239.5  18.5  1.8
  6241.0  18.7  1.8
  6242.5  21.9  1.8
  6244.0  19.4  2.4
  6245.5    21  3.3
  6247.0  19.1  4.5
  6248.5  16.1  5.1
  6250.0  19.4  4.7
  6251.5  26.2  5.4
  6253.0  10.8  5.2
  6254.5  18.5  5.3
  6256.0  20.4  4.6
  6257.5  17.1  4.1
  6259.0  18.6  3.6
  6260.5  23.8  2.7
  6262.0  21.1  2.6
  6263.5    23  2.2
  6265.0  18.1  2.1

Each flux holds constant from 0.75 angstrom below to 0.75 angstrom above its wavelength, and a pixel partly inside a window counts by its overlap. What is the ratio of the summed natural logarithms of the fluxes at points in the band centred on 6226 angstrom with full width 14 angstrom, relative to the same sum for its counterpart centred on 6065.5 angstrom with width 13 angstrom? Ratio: 0.98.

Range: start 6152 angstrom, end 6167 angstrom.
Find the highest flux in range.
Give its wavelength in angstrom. 6164.5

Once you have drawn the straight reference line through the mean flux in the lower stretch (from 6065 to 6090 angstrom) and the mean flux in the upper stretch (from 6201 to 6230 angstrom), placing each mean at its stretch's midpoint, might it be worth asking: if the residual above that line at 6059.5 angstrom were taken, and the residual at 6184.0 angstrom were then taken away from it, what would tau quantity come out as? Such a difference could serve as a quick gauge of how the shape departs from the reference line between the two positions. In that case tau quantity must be 0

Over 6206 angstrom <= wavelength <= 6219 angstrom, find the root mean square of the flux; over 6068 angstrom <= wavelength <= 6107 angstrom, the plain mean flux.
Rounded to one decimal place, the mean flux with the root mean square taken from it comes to 0.2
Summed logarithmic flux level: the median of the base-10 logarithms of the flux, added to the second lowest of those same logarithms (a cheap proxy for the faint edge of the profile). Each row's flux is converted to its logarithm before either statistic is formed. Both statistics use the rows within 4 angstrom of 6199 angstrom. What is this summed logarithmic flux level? 2.62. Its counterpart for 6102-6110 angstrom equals 2.68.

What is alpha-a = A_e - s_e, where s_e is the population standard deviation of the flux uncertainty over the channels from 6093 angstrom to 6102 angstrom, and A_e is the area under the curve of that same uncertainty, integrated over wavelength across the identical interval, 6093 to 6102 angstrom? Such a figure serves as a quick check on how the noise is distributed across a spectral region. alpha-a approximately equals 19.8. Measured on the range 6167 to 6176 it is 26.2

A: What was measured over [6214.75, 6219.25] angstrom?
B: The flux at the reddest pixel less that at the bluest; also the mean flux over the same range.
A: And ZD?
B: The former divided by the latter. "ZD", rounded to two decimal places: 0.14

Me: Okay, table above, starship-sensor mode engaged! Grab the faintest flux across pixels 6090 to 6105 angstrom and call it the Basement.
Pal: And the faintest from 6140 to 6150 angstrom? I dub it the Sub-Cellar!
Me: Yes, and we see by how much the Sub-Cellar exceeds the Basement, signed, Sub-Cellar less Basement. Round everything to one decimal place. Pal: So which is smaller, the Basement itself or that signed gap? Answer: -1.0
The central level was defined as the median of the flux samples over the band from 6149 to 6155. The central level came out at 22.3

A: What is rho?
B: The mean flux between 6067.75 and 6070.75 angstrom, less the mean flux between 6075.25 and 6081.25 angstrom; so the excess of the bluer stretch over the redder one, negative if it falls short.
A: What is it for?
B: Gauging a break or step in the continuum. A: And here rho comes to -4.0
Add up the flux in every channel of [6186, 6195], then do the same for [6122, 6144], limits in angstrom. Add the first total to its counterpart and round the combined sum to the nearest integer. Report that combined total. 434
